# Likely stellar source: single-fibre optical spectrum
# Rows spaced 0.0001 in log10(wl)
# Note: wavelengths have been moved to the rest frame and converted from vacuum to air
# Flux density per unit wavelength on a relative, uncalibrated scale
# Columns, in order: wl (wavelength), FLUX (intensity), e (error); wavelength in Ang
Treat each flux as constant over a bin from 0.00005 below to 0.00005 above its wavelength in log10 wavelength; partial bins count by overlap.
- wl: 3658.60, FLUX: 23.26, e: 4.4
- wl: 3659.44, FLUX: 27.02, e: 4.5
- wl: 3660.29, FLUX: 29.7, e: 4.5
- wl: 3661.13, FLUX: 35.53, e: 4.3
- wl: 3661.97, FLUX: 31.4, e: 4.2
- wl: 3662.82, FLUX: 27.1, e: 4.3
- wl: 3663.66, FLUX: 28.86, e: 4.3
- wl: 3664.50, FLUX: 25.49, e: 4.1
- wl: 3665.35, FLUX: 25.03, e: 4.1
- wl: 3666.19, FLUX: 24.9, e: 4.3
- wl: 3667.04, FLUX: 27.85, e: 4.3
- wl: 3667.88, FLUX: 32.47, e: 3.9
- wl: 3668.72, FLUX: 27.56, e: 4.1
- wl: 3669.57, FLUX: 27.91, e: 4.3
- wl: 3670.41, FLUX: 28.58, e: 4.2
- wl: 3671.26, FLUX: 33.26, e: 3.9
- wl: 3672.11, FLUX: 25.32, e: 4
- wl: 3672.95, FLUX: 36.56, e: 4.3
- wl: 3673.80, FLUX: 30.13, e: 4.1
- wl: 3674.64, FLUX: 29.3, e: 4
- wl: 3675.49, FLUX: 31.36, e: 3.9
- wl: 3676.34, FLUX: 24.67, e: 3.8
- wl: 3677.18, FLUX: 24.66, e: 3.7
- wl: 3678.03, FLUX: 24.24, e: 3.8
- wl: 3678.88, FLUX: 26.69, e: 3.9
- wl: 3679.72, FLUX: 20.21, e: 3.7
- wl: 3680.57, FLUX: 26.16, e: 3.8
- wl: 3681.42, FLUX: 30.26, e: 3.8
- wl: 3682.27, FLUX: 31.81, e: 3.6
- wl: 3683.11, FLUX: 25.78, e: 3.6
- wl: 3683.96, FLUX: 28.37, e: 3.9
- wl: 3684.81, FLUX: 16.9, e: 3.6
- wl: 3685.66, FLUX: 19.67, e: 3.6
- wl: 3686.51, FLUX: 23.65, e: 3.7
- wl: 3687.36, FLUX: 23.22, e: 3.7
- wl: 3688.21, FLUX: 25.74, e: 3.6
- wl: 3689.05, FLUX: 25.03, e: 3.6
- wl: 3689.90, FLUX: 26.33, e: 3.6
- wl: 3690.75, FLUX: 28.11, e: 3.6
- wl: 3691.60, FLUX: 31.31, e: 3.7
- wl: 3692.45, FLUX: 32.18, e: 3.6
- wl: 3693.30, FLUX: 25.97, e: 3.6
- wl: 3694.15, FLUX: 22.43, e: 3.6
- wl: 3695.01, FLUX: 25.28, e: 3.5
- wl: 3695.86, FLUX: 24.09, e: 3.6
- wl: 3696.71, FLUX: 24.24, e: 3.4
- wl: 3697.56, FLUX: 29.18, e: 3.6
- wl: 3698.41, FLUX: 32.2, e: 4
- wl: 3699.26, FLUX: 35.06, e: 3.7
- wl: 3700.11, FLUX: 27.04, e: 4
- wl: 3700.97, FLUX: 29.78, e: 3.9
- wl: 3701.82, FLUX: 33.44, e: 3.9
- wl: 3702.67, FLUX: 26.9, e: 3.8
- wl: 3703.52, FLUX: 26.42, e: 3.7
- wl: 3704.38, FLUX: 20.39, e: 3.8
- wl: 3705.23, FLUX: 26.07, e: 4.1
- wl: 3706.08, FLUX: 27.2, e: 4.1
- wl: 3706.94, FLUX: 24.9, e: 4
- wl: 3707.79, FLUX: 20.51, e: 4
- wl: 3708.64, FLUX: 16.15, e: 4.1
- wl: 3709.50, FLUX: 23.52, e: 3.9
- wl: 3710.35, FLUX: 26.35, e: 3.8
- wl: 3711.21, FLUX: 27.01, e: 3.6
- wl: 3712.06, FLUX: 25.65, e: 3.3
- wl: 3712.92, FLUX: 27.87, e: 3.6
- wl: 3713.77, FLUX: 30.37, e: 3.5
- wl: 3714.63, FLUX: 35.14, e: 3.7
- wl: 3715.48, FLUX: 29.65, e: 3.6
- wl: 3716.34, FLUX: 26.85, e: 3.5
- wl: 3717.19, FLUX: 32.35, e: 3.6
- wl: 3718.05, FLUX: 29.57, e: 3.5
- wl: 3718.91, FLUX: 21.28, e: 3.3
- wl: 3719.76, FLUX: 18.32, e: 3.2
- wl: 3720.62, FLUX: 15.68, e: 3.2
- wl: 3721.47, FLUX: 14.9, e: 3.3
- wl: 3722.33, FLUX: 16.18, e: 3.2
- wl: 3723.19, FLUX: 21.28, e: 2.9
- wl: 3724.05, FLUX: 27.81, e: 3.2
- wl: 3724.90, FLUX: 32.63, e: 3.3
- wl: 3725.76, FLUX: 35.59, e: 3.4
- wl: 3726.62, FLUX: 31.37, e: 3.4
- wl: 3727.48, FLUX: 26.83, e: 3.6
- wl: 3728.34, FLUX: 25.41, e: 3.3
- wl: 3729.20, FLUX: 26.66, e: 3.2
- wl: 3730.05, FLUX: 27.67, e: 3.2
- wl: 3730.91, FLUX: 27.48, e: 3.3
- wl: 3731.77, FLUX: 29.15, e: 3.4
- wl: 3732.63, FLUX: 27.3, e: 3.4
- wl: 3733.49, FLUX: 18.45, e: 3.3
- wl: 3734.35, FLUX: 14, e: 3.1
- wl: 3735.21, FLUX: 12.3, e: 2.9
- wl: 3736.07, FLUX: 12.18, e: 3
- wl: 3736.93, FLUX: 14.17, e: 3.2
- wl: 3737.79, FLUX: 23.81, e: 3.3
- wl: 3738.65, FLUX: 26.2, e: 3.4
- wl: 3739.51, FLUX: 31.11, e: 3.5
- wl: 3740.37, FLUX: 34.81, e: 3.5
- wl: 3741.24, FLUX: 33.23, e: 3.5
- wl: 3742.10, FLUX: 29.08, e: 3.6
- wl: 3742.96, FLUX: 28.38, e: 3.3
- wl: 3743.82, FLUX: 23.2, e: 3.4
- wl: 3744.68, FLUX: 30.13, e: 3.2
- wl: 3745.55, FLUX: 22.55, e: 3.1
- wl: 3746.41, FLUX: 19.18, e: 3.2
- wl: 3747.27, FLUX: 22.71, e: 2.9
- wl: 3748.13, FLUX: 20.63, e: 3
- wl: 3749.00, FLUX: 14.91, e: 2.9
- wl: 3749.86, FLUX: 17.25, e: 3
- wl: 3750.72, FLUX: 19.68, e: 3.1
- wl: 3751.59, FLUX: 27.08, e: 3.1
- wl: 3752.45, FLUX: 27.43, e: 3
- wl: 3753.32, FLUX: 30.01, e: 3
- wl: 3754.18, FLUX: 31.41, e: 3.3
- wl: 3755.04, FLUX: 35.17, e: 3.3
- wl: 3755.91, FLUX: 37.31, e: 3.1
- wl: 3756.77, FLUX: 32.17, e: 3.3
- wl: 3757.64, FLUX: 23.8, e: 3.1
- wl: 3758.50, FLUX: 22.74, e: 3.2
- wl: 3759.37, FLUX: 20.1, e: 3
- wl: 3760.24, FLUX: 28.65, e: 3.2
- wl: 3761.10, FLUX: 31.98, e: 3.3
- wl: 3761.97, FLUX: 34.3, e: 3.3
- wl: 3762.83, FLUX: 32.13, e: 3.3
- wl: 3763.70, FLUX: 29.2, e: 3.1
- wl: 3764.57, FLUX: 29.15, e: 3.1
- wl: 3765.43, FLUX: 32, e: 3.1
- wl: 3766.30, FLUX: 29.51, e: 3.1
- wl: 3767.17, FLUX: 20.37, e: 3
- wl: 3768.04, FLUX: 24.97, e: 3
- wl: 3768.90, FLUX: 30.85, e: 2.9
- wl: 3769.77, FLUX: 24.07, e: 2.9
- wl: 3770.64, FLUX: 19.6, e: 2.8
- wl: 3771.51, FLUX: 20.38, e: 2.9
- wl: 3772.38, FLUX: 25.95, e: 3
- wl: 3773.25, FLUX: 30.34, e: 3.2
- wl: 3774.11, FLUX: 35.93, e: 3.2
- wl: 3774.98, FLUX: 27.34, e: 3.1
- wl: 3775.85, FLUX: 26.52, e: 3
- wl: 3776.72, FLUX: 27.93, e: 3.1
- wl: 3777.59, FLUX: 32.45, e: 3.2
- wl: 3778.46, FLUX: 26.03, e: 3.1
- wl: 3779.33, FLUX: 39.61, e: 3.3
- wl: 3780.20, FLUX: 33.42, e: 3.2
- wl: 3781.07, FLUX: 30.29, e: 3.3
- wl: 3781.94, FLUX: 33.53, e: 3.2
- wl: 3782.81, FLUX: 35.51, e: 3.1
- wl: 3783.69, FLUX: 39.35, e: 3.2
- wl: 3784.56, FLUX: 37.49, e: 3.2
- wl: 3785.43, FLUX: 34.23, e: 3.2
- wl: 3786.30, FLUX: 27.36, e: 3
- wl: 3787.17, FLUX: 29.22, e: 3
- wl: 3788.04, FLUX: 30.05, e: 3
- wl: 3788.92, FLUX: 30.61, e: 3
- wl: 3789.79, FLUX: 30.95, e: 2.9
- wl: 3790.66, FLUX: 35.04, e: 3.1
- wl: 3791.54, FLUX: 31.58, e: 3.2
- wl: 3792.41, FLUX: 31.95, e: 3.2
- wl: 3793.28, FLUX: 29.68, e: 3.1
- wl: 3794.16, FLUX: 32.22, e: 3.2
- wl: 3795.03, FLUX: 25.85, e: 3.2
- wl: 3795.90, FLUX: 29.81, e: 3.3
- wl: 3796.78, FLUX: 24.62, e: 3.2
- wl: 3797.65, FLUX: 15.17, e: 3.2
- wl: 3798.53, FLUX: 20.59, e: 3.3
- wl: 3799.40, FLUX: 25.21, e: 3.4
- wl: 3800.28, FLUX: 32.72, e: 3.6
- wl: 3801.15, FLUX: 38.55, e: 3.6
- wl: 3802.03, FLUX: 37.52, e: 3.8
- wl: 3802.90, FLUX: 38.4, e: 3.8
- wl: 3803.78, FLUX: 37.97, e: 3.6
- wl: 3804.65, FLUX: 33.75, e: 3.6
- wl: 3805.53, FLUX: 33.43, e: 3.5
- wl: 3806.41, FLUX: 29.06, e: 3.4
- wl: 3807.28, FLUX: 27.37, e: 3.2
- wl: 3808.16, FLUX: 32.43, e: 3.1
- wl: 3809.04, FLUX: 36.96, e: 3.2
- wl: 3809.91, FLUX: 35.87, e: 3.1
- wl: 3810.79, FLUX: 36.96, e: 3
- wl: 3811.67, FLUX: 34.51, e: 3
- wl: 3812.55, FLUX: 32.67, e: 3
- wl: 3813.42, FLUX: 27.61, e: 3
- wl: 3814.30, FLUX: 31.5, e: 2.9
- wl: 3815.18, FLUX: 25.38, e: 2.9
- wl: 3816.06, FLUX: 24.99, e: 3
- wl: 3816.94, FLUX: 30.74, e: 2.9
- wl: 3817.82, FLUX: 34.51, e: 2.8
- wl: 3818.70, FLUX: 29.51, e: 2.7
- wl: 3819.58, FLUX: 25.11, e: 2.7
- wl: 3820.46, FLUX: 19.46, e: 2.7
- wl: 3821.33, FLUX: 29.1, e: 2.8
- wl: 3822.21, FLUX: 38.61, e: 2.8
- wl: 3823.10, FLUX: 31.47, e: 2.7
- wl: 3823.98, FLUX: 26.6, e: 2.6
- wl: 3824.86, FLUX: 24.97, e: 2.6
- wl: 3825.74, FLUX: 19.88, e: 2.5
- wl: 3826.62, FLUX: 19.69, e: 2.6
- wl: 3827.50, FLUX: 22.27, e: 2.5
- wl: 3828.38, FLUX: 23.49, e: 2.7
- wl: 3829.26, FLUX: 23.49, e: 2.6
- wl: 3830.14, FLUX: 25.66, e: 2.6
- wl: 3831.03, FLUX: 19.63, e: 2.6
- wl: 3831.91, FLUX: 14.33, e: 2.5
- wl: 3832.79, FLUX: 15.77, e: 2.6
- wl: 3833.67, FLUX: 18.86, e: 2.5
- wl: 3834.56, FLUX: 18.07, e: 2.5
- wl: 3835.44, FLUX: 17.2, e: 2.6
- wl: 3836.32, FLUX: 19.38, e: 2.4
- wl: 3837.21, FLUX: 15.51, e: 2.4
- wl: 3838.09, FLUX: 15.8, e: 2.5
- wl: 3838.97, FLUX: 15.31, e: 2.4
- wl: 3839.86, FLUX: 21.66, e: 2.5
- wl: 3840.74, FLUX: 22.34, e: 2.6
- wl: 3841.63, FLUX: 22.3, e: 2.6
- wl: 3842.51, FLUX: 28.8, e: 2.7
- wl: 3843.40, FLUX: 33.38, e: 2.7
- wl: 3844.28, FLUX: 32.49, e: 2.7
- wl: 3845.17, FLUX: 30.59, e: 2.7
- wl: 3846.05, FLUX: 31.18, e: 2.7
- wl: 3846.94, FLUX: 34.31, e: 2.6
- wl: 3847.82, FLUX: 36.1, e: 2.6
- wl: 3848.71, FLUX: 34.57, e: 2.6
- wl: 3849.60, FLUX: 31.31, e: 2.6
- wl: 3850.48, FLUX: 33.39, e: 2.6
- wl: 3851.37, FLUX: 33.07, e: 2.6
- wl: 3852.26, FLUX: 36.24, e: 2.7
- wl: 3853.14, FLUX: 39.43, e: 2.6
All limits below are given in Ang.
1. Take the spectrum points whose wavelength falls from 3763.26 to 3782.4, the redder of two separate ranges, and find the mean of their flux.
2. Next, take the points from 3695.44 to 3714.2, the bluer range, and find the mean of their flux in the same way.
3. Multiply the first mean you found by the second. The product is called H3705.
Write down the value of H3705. 760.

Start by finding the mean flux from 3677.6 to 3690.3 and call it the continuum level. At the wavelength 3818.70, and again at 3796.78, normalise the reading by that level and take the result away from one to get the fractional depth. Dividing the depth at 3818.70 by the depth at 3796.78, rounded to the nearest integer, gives -14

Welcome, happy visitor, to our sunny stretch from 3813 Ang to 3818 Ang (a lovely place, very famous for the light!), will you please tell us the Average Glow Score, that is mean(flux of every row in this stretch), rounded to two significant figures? 29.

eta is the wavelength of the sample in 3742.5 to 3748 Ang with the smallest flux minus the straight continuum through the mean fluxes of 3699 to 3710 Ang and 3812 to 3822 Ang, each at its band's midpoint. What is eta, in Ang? 3746.41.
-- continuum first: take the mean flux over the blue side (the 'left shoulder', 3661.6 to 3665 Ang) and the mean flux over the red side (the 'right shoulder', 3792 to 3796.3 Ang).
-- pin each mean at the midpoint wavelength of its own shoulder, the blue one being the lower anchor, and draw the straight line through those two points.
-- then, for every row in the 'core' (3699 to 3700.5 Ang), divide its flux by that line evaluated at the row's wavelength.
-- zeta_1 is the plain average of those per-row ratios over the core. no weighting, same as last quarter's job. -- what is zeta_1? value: 1.08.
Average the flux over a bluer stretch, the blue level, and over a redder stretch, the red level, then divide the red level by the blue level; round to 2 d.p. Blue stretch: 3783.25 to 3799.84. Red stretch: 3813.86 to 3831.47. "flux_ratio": 0.89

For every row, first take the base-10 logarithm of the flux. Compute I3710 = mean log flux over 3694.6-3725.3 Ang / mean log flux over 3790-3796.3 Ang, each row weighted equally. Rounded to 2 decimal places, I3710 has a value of 0.94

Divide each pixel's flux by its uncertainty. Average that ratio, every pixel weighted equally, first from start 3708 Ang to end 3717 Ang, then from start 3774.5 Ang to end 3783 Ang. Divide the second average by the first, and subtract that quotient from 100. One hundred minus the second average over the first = 98.7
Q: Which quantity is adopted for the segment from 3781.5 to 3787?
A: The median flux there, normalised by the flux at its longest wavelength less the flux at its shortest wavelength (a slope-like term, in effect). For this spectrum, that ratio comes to -6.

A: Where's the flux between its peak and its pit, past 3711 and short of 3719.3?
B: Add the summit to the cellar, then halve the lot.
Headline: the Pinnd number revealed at 28.2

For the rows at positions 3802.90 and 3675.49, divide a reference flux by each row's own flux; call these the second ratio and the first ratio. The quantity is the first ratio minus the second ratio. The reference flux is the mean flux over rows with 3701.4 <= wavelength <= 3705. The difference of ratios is 0.2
